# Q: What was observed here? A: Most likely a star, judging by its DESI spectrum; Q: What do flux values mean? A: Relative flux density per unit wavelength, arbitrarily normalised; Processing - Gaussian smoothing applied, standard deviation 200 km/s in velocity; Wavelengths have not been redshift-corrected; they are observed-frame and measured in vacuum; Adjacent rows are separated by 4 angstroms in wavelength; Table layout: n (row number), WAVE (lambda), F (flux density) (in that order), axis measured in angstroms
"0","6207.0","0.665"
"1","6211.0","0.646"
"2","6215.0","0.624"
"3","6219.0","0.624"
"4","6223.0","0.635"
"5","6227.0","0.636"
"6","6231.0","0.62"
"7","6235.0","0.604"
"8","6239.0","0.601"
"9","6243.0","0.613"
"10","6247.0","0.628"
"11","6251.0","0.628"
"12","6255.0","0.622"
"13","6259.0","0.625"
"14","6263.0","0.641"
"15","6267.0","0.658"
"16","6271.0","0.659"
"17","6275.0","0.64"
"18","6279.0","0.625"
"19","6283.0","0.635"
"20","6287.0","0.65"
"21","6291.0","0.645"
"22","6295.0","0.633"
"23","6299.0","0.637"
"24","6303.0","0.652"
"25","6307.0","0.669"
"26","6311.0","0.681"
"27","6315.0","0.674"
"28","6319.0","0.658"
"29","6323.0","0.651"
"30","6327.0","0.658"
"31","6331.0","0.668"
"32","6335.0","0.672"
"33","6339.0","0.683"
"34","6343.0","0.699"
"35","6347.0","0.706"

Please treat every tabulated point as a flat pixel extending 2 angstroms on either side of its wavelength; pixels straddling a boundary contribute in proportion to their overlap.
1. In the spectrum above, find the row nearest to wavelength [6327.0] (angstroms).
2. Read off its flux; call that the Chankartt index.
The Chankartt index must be 0.658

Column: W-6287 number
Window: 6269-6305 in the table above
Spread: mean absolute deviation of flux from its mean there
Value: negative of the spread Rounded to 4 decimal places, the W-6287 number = -0.0086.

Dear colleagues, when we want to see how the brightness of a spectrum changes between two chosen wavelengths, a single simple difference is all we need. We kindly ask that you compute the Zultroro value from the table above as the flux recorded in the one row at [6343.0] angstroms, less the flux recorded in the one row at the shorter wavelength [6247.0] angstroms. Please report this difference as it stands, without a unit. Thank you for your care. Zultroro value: 0.071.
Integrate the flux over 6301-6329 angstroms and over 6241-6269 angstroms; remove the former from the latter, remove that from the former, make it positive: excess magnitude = 19.48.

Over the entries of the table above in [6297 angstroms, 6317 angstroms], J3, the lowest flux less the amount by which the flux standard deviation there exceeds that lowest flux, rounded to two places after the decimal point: 1.26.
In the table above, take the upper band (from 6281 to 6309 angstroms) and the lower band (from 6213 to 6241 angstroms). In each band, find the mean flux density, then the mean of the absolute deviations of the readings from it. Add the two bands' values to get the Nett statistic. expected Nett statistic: 0.0200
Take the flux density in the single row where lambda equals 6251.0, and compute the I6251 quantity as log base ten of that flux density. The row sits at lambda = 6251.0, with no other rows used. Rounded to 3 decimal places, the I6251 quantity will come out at -0.202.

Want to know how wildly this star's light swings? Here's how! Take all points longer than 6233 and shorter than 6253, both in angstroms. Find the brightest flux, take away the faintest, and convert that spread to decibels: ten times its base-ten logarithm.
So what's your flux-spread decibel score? -15.7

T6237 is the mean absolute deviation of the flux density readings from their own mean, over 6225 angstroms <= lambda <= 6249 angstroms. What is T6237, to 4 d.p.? 0.0110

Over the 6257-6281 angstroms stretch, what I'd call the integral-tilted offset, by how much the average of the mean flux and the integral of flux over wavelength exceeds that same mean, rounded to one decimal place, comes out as 7.4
